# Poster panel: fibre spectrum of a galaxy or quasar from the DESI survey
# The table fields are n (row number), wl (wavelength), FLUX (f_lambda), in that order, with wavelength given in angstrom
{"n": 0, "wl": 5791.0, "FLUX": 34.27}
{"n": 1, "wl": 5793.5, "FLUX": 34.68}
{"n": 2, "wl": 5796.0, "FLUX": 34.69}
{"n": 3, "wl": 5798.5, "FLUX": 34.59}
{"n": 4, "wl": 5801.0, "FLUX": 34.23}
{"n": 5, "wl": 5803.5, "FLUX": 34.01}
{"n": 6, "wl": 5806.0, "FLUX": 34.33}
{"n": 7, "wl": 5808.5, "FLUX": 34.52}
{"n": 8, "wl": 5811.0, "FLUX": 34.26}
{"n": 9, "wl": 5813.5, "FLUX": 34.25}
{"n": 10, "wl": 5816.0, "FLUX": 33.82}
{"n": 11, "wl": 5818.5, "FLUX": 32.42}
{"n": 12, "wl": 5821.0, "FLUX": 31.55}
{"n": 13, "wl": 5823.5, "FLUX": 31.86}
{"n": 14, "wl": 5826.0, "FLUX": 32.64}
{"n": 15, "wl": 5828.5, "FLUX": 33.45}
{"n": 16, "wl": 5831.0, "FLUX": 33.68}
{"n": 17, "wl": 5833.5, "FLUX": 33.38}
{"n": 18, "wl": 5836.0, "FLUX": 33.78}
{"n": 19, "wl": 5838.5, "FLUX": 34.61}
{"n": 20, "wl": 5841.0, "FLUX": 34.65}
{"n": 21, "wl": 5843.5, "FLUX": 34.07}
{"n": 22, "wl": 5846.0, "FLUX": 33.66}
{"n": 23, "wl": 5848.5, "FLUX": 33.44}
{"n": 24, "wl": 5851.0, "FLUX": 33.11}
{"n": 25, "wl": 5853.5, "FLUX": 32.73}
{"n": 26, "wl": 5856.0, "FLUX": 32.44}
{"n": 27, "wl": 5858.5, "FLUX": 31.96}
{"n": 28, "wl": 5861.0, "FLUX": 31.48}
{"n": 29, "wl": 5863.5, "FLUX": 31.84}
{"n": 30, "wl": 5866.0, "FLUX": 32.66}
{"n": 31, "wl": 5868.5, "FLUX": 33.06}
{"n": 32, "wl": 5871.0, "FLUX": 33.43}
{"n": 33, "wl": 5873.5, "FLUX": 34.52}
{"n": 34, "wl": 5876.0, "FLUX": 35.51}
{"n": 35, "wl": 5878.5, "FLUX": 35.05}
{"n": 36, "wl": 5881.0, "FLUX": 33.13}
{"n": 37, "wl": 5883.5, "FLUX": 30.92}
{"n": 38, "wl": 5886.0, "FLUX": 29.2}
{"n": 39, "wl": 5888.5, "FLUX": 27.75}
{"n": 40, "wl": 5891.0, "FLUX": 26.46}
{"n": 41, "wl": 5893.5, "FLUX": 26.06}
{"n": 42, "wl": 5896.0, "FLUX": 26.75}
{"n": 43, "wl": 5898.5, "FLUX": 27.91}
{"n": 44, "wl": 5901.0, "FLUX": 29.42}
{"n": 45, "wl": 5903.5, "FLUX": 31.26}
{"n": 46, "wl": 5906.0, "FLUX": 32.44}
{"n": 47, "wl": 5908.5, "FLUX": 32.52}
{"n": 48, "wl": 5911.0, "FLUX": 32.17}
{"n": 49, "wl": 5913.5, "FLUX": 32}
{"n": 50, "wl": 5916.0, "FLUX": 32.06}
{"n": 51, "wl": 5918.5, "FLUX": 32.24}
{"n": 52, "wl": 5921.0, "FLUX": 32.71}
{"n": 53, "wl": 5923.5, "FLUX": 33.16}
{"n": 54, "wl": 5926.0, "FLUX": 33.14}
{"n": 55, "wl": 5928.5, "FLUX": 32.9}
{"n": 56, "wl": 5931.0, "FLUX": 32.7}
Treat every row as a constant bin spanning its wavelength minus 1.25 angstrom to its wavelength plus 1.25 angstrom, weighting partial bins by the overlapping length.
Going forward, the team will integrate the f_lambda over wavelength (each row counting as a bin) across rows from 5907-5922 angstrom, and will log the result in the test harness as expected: 484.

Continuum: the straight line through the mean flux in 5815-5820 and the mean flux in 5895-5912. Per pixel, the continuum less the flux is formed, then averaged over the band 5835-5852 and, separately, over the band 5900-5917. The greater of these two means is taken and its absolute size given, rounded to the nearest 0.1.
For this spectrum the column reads 1.5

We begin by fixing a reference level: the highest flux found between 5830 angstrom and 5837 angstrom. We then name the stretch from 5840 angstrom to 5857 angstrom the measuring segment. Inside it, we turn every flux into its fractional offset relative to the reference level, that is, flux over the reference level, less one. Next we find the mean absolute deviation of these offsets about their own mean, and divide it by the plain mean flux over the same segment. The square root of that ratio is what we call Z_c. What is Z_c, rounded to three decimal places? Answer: 0.023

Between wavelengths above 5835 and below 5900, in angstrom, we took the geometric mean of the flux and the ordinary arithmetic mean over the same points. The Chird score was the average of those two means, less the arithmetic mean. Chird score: -0.06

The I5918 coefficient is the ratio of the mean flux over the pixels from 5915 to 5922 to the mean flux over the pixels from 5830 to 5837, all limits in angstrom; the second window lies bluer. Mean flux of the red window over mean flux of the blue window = 0.96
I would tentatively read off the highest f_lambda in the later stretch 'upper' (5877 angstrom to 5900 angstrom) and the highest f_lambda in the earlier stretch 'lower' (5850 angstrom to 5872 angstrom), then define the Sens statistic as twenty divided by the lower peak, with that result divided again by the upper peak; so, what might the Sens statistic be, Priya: 0.0171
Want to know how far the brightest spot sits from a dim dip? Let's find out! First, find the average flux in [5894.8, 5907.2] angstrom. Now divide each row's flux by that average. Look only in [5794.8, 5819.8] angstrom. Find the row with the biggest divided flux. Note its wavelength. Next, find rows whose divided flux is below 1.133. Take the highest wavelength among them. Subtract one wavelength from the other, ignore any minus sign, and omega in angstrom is 22.5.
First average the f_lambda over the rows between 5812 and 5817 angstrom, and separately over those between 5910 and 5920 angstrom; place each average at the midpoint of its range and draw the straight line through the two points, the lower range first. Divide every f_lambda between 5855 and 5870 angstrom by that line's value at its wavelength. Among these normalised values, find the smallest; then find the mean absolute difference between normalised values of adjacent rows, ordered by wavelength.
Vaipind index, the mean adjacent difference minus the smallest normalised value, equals -0.934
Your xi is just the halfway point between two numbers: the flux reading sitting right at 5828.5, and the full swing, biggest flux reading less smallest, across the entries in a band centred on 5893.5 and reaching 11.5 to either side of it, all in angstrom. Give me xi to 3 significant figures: 19.3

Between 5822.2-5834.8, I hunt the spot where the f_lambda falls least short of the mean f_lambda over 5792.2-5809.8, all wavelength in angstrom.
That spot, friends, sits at 5831.0 angstrom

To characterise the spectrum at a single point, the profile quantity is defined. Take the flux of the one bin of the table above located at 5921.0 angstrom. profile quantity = 32.71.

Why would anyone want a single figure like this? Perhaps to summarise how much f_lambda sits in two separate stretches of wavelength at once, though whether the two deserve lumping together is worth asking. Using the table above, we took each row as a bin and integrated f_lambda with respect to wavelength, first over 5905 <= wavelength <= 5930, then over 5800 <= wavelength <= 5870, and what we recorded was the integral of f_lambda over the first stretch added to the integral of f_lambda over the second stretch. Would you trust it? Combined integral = 3143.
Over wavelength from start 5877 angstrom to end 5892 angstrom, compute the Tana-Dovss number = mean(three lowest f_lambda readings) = 27.8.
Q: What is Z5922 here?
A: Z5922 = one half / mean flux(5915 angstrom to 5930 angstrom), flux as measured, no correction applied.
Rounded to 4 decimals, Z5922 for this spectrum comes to 0.0153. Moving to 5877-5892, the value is 0.0164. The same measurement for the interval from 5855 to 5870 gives 0.0155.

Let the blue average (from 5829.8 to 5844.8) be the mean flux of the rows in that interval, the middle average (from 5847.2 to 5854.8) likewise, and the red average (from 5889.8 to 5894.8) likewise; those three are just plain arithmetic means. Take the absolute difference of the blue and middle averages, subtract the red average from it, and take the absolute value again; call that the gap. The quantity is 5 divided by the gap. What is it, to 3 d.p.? 0.197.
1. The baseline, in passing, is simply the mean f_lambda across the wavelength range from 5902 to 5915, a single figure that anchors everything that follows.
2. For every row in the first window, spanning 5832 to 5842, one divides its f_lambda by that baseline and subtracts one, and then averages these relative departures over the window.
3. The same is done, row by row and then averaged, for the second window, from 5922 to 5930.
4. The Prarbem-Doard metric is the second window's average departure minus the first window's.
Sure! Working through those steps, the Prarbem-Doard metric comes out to -0.032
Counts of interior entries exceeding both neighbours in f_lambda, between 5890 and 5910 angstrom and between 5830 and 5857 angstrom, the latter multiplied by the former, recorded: 0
